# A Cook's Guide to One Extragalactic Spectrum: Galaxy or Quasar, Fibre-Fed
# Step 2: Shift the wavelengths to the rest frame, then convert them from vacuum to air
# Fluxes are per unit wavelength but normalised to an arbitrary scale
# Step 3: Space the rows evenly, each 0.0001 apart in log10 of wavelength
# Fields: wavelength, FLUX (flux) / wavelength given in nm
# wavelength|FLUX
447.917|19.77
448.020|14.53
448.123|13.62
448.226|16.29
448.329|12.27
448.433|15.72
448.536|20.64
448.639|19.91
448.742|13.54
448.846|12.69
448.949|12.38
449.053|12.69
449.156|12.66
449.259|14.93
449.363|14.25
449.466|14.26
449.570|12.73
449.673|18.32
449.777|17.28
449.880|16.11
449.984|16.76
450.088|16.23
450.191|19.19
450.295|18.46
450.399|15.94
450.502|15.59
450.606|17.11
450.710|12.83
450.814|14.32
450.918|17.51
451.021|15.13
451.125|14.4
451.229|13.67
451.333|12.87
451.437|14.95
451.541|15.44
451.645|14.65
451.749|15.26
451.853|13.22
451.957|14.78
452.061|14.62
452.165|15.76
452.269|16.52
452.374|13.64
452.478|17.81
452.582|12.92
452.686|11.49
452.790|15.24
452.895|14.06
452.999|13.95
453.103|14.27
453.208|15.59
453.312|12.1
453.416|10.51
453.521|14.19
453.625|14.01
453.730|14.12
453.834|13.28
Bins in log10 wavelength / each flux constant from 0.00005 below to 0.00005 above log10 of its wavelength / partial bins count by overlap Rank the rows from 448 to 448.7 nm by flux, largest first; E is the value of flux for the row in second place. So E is 19.91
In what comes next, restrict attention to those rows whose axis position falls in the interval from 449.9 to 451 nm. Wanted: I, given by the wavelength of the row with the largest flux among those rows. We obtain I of 450.191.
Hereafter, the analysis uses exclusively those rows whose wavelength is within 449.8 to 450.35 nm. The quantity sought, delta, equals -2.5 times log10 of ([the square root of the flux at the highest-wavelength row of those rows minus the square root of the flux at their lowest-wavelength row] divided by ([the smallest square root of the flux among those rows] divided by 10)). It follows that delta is 0.4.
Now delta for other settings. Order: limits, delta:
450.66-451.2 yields 0.6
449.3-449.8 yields -0.1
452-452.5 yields -0.1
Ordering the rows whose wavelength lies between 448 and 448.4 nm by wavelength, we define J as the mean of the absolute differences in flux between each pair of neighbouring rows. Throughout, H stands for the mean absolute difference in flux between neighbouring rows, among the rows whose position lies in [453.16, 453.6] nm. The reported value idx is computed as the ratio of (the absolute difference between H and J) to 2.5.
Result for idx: 0.15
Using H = 2.9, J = 2.53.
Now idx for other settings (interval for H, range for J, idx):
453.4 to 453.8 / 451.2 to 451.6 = 0.08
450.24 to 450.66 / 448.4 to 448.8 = 1.02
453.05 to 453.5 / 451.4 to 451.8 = 0.60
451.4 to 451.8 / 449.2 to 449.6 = 0.04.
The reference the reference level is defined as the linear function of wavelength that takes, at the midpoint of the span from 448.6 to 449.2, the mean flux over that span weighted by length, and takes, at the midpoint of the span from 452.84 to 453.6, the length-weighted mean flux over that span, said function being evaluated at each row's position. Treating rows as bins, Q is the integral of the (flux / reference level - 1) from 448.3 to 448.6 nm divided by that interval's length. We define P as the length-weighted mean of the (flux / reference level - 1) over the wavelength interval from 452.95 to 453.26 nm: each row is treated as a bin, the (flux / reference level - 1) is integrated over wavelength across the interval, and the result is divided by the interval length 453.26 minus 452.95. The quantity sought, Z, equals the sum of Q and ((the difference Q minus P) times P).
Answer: 0.21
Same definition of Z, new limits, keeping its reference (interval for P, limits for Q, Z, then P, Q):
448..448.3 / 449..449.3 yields -0.04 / 0.05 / -0.03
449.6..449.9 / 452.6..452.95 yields -0.06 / 0.23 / 0.00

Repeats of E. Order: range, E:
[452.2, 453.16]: 16.52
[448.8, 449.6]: 14.26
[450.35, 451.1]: 17.11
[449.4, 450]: 17.28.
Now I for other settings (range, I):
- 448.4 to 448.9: 448.536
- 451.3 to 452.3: 452.269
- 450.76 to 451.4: 450.918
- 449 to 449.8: 449.673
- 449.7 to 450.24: 450.191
